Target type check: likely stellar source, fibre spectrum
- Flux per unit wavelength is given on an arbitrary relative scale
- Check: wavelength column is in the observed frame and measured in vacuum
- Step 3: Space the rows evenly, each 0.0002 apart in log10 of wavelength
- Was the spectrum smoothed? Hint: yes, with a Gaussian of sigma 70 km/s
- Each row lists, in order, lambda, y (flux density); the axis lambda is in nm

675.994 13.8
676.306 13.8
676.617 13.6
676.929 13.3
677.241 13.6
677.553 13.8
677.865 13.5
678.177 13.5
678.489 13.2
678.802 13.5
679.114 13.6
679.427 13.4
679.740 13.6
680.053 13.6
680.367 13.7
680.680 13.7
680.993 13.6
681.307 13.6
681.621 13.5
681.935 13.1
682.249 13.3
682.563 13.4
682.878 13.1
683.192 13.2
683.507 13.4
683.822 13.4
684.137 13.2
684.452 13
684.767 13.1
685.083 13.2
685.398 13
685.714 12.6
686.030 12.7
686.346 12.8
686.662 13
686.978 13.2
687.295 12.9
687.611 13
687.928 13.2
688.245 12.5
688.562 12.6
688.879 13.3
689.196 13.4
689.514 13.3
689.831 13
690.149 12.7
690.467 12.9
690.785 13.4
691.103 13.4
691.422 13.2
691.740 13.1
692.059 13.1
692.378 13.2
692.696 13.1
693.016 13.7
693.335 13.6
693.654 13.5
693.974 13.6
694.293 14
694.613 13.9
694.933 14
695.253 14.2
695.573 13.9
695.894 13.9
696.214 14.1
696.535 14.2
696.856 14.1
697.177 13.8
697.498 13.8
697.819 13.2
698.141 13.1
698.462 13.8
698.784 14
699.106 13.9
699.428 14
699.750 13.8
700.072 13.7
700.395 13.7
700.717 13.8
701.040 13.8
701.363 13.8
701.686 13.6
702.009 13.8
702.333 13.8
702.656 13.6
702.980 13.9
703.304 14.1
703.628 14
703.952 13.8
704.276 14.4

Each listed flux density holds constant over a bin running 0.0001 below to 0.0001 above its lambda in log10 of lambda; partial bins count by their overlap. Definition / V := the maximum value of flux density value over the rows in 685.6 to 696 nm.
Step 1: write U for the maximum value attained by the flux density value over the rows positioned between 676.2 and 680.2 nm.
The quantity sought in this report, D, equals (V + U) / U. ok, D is 2.03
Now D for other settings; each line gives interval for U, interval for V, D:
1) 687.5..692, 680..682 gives 2.02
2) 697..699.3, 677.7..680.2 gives 1.97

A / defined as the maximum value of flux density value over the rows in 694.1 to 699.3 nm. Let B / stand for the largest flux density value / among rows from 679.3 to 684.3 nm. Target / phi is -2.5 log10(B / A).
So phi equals 0.04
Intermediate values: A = 14.2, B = 13.7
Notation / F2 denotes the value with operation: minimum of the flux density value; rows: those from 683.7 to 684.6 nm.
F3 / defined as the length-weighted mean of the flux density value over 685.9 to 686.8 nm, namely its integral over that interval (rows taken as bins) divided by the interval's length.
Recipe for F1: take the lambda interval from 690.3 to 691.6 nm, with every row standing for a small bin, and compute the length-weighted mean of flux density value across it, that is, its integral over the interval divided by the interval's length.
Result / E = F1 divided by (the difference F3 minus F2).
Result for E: -81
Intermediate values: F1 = 13.22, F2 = 13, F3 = 12.8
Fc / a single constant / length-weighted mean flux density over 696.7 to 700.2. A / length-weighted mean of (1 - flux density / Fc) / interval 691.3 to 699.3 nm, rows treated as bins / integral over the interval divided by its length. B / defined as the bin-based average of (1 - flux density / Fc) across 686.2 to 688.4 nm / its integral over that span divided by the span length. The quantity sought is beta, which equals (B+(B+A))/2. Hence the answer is 0.061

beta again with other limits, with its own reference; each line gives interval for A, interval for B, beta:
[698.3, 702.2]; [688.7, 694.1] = 0.033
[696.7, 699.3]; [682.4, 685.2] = 0.039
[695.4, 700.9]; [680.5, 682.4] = 0.018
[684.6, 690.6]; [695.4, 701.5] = 0.024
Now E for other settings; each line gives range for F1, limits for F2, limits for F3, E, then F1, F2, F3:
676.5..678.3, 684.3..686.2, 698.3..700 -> 10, 13.55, 12.6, 13.9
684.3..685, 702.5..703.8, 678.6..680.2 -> -188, 13.06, 13.6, 13.5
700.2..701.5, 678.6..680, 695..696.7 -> 21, 13.77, 13.4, 14.1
